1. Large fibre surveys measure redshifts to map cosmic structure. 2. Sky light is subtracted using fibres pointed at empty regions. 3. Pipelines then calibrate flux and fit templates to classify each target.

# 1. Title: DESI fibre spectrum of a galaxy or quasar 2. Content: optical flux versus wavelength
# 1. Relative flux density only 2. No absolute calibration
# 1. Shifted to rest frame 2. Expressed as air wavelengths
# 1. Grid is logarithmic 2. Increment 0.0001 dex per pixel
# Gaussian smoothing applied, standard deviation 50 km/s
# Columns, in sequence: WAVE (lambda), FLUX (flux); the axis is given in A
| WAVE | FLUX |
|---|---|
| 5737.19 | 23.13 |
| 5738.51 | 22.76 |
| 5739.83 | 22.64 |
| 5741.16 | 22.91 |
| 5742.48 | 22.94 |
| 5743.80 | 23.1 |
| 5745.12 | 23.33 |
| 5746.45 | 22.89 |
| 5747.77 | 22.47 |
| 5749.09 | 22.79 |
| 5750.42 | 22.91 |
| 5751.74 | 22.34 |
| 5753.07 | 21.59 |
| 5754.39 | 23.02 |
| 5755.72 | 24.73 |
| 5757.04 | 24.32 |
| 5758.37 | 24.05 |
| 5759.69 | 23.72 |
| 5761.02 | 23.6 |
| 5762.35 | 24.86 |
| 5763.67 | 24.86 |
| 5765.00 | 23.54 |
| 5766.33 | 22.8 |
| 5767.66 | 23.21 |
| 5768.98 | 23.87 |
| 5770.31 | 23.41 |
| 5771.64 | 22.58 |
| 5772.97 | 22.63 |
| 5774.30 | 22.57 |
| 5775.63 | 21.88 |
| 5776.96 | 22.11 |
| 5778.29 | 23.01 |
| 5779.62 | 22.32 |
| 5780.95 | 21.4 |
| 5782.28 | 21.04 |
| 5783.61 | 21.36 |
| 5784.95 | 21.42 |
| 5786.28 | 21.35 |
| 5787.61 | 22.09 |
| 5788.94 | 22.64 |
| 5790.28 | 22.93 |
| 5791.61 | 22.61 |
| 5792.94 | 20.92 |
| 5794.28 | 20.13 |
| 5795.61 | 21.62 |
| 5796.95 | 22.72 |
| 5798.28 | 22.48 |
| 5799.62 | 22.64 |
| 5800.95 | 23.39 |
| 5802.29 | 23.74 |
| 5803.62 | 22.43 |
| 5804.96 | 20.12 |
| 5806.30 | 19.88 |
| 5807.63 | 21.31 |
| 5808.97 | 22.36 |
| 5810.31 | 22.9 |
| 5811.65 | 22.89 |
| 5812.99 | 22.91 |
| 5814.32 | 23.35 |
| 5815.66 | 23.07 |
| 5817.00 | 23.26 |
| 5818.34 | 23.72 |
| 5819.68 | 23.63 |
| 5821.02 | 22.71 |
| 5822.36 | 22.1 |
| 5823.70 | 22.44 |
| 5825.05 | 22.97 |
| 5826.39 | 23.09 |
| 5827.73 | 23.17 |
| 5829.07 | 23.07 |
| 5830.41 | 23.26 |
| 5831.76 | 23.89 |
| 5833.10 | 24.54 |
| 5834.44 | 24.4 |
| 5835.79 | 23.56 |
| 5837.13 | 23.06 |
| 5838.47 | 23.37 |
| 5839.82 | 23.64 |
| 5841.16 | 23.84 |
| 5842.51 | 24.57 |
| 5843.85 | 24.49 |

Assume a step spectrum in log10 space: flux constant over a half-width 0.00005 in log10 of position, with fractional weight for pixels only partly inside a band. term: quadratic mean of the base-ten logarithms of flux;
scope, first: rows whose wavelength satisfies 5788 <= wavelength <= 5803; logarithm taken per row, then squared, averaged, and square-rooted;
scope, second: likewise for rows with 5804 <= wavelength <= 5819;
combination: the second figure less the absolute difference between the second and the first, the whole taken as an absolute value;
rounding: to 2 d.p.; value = 1.35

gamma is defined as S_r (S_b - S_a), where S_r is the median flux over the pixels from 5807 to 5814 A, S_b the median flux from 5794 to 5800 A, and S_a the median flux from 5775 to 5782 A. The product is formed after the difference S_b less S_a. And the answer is 8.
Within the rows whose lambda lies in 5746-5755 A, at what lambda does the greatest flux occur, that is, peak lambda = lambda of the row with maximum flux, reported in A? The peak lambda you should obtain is 5754.39 A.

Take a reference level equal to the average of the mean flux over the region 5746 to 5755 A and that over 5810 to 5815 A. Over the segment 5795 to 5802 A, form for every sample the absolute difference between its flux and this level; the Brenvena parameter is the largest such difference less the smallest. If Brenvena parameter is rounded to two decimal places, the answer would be 1.10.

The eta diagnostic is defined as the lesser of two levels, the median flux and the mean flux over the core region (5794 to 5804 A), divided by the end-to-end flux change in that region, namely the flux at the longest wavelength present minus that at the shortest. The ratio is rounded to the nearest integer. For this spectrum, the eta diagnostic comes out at 10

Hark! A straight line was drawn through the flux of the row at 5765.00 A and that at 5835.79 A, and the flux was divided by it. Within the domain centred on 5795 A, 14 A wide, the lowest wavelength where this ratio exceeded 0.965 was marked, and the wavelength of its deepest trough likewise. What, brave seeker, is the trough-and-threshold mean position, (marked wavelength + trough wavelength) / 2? 5792.3 A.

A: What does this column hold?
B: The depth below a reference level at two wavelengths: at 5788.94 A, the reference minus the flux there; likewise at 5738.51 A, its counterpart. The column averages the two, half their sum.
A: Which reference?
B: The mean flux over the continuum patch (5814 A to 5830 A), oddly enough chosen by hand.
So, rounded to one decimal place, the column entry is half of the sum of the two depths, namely 0.3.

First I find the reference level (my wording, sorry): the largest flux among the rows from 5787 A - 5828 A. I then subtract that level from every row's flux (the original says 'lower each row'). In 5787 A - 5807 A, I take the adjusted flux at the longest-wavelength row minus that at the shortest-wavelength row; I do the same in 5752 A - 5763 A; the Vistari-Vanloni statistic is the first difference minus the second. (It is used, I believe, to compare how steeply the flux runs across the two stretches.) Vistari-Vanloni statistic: -5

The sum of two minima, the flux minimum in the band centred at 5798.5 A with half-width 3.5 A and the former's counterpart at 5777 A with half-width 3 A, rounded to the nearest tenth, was 43.5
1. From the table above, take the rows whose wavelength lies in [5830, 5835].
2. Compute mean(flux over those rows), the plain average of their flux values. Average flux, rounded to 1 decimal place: 24.0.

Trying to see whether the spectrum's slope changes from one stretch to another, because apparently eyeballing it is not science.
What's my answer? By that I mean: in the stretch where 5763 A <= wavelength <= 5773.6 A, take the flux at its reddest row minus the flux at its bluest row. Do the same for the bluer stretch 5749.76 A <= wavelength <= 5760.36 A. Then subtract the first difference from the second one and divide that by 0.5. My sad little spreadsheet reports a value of 6.1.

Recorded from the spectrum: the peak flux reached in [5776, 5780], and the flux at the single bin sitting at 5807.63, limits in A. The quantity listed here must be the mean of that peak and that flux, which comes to 22.2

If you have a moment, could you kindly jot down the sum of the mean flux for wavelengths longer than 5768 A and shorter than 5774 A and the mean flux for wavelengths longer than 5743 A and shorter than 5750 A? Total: 46.0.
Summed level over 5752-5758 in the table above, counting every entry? 94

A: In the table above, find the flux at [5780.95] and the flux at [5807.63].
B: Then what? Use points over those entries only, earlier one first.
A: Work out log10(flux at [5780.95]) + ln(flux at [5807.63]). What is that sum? 4.39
